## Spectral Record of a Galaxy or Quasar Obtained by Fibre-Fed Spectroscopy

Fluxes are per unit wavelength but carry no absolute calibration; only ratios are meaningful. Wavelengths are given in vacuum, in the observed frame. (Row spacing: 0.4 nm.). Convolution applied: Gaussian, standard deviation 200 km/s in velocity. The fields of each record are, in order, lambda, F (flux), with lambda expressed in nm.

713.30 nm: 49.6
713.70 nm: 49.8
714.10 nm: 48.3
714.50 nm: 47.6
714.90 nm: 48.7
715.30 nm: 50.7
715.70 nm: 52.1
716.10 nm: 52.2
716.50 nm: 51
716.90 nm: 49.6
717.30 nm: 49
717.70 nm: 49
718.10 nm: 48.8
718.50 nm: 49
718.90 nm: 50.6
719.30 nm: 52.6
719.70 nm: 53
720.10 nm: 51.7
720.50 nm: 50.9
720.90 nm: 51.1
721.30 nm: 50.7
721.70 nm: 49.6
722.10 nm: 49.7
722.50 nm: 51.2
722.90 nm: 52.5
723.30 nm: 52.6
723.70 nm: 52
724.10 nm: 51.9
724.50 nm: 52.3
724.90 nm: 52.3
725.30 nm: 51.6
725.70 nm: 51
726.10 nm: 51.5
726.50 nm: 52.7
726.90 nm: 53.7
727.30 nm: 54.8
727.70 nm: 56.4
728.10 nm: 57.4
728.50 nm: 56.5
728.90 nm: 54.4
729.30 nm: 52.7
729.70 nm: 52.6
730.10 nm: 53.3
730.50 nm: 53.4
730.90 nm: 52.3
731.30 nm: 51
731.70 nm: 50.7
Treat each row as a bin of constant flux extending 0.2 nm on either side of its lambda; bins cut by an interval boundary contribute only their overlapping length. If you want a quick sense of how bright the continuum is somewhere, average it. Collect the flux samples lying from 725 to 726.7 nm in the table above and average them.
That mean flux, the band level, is 51.7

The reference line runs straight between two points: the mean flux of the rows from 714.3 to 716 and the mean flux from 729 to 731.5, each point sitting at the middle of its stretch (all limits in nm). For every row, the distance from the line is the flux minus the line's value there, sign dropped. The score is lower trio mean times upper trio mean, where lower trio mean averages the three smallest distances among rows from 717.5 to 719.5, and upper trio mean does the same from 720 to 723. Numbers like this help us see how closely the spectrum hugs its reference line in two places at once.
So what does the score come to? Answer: 0.1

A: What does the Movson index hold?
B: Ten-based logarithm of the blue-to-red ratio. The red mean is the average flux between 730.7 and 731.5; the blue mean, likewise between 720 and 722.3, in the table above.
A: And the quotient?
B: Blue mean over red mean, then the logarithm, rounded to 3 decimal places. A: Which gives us -0.009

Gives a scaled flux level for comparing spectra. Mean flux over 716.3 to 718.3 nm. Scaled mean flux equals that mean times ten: 495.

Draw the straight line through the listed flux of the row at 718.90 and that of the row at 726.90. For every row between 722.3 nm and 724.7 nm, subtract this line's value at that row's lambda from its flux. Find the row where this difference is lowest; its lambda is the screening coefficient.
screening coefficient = 722.50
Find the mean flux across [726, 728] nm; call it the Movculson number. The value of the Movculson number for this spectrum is 54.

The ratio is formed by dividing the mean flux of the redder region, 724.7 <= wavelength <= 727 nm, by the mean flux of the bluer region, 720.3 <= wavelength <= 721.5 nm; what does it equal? 1.02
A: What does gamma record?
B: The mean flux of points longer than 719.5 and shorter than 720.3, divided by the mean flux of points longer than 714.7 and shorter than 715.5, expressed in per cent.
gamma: 105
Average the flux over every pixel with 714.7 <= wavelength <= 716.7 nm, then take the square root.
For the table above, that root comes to 7.14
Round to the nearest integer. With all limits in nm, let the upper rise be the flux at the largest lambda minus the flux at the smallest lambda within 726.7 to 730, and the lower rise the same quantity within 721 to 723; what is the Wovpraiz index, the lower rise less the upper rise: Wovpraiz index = 3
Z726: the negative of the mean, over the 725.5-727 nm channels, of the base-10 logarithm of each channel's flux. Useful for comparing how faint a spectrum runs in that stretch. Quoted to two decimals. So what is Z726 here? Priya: -1.72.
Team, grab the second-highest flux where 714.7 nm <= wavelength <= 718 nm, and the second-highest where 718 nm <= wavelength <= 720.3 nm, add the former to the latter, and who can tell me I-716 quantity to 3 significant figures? 105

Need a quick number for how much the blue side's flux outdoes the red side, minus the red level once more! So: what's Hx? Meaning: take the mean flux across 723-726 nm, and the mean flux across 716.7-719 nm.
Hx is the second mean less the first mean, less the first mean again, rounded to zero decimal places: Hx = -55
